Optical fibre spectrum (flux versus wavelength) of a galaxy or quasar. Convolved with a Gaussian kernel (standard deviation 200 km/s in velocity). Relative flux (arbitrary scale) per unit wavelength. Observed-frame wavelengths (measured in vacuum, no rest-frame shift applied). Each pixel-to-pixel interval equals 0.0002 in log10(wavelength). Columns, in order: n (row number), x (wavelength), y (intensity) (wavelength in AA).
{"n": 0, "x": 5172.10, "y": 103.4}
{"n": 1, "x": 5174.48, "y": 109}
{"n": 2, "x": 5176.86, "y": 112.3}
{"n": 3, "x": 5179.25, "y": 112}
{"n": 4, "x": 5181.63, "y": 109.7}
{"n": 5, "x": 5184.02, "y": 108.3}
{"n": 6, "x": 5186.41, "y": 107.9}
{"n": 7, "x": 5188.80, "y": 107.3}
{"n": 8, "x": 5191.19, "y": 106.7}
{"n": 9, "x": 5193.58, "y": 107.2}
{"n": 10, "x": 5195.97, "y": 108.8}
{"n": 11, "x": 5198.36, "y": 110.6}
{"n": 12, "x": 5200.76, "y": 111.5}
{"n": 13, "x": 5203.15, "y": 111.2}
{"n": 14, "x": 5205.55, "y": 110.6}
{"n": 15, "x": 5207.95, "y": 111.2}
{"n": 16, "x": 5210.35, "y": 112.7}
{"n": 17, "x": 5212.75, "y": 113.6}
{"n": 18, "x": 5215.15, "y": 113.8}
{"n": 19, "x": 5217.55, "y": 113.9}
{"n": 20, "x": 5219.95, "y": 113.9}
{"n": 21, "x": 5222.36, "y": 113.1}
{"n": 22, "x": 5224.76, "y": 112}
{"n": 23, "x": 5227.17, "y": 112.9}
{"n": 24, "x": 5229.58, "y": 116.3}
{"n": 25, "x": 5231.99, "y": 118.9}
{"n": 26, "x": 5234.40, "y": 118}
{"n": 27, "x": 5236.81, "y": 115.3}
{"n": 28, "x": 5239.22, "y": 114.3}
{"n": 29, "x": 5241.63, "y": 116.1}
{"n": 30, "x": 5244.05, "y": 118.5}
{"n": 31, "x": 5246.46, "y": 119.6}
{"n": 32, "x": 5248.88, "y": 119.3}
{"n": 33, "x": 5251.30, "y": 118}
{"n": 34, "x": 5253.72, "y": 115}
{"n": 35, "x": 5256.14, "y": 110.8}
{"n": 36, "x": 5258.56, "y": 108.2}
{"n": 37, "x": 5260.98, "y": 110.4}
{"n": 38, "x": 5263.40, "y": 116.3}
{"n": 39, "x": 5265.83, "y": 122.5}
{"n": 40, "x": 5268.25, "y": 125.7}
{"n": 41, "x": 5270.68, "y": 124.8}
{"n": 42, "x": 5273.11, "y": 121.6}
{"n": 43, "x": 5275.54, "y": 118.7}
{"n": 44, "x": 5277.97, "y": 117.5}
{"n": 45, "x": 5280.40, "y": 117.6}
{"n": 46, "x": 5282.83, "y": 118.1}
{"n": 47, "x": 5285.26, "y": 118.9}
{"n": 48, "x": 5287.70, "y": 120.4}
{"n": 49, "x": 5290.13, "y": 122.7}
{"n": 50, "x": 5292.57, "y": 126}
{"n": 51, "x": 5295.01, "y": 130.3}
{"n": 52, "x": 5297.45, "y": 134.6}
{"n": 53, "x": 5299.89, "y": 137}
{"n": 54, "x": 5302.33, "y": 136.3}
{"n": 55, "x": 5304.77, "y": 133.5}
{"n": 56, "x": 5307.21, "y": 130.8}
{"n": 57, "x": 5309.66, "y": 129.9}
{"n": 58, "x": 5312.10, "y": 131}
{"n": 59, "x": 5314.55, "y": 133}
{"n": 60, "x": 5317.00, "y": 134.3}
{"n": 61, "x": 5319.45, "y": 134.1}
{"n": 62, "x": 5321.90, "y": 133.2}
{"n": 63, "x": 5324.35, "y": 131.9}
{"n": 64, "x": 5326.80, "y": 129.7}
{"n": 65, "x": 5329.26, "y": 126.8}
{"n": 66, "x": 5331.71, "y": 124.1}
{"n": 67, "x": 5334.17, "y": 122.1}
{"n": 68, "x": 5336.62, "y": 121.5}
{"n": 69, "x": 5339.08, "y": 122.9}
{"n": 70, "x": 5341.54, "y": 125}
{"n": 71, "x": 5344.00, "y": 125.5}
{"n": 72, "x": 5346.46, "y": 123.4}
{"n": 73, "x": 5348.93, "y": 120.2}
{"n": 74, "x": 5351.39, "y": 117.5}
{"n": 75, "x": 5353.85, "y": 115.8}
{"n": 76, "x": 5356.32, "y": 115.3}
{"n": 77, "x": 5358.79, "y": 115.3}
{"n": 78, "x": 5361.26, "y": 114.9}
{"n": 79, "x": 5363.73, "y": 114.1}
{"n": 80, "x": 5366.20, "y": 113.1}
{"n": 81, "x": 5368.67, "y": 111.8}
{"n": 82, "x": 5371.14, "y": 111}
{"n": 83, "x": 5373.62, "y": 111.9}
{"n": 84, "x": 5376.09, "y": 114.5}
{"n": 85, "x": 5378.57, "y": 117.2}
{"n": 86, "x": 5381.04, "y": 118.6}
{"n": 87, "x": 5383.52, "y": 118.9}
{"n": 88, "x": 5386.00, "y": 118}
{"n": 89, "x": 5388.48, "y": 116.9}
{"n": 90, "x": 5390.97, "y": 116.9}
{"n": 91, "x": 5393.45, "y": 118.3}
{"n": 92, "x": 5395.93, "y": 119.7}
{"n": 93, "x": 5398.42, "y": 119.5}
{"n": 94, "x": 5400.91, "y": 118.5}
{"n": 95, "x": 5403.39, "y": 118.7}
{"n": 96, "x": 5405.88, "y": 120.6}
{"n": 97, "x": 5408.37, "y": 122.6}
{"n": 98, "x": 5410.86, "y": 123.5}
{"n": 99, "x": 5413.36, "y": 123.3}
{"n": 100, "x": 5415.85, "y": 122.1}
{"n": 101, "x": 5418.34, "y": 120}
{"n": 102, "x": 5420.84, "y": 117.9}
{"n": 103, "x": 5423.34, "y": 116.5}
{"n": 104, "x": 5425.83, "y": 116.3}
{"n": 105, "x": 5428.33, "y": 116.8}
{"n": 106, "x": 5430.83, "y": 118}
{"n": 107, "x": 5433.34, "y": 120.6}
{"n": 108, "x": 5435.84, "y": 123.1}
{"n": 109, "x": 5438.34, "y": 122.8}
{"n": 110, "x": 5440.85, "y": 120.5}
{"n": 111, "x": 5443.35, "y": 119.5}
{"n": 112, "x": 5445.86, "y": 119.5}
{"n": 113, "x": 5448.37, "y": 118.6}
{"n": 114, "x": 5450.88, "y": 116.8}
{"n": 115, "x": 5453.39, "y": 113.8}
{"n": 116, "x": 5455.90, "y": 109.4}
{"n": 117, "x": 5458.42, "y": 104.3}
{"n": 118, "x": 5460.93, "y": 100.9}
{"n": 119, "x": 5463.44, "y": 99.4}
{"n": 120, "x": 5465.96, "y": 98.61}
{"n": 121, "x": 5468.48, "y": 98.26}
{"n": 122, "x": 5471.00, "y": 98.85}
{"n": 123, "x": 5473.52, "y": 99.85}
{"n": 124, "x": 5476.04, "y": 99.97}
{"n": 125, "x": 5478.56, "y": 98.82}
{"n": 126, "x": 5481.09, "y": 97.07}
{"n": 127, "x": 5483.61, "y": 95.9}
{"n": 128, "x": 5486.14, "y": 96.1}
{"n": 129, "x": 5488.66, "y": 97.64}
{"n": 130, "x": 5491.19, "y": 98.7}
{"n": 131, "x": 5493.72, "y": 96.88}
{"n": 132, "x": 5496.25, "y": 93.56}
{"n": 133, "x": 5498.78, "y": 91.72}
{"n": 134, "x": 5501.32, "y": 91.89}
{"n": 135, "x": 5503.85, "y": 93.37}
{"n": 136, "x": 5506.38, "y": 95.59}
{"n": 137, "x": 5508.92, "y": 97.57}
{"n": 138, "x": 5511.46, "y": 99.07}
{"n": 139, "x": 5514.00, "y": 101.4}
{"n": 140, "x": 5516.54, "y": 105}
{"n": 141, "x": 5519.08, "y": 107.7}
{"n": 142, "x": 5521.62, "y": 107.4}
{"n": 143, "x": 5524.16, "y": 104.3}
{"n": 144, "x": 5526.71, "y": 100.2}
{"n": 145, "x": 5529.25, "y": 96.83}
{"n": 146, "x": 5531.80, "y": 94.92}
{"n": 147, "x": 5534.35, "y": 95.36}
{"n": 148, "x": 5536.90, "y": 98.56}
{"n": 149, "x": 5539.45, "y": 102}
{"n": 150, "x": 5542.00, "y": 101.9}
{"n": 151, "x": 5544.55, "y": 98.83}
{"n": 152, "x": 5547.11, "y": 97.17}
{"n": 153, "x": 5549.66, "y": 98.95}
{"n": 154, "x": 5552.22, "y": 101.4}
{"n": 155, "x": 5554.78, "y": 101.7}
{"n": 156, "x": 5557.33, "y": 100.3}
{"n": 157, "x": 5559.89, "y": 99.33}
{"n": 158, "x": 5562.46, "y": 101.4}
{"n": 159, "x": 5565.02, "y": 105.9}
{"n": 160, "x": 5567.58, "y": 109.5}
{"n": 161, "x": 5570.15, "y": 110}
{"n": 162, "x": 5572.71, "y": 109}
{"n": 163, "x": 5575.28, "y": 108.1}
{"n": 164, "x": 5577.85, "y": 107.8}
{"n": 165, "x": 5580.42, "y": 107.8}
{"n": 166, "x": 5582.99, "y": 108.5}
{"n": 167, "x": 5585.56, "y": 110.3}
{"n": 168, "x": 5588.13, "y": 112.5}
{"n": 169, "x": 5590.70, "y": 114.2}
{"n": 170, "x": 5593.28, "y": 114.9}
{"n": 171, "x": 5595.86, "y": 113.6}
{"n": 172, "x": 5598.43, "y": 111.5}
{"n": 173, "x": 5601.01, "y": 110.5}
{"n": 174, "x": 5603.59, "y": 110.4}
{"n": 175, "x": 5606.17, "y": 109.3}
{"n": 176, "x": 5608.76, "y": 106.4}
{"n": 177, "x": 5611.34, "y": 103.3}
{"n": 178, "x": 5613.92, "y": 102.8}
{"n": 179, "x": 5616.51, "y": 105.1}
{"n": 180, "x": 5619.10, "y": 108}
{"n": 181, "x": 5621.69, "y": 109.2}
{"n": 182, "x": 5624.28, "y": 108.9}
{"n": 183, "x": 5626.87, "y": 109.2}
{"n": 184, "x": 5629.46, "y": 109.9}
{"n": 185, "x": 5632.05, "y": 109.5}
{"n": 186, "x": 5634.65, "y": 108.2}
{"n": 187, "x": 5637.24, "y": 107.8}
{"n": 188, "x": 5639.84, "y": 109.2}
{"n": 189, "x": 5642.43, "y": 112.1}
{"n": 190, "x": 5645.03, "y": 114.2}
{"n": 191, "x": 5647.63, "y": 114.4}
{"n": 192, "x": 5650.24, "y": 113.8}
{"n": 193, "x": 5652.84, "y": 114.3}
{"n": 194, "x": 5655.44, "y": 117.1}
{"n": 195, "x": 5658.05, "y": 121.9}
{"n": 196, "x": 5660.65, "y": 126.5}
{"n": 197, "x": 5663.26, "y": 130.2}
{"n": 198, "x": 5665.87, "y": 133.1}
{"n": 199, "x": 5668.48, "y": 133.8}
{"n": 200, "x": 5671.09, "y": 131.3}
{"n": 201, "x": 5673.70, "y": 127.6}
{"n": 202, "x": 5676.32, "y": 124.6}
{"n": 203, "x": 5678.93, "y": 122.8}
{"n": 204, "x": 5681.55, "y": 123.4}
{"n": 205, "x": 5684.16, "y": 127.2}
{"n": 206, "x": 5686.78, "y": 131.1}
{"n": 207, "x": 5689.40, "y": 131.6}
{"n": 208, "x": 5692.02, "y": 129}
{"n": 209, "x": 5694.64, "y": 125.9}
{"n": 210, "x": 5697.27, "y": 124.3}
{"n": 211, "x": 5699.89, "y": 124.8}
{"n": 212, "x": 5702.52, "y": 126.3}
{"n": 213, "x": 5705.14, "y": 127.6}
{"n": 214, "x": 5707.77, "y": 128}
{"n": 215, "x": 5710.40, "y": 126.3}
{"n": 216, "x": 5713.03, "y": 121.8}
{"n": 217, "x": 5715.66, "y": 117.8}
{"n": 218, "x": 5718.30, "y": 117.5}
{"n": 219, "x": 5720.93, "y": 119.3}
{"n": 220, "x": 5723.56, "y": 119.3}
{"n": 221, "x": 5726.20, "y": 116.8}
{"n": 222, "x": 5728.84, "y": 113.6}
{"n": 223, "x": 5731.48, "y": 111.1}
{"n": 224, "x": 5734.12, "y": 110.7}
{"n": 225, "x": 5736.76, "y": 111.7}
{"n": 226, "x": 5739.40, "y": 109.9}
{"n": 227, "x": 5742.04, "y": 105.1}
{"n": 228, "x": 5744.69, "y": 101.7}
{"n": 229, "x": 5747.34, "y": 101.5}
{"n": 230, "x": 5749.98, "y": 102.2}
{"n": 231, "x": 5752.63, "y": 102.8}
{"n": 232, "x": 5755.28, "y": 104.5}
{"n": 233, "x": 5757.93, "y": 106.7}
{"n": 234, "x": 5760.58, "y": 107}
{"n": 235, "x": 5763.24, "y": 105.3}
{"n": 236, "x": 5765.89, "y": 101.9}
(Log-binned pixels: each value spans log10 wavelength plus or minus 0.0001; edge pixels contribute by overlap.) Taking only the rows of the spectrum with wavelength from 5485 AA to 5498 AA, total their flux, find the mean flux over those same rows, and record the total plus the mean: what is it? 579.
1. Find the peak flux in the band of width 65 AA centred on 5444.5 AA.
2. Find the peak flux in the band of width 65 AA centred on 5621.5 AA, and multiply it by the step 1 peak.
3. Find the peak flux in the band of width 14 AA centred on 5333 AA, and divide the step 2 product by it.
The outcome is 109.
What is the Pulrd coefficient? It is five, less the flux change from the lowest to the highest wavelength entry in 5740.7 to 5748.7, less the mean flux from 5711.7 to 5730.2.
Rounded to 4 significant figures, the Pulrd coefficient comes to -109.4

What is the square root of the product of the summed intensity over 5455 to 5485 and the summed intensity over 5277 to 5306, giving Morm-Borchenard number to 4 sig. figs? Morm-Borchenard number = 1348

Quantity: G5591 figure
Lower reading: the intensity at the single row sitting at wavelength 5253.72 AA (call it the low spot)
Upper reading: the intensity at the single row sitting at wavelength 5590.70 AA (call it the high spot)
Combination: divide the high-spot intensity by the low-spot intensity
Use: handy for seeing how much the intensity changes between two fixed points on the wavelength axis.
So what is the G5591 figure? 0.99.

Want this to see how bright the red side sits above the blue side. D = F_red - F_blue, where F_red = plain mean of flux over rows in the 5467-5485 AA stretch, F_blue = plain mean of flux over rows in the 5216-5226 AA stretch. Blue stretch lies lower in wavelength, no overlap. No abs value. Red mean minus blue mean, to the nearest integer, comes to -15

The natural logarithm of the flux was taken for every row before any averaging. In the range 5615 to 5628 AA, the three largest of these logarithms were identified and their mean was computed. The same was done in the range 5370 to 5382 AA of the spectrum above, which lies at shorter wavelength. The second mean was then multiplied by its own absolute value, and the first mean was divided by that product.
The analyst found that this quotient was 0.207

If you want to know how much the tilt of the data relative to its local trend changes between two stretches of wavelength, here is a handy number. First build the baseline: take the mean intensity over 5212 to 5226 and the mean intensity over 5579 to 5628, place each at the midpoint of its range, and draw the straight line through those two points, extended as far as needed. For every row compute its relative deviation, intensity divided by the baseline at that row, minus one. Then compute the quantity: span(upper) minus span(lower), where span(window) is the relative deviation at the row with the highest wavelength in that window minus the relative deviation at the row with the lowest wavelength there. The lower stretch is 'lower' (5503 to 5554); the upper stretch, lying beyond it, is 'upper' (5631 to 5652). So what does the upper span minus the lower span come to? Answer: -0.036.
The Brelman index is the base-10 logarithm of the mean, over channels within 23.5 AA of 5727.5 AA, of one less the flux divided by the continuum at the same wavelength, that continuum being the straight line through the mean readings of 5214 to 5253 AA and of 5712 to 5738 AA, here -1.9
